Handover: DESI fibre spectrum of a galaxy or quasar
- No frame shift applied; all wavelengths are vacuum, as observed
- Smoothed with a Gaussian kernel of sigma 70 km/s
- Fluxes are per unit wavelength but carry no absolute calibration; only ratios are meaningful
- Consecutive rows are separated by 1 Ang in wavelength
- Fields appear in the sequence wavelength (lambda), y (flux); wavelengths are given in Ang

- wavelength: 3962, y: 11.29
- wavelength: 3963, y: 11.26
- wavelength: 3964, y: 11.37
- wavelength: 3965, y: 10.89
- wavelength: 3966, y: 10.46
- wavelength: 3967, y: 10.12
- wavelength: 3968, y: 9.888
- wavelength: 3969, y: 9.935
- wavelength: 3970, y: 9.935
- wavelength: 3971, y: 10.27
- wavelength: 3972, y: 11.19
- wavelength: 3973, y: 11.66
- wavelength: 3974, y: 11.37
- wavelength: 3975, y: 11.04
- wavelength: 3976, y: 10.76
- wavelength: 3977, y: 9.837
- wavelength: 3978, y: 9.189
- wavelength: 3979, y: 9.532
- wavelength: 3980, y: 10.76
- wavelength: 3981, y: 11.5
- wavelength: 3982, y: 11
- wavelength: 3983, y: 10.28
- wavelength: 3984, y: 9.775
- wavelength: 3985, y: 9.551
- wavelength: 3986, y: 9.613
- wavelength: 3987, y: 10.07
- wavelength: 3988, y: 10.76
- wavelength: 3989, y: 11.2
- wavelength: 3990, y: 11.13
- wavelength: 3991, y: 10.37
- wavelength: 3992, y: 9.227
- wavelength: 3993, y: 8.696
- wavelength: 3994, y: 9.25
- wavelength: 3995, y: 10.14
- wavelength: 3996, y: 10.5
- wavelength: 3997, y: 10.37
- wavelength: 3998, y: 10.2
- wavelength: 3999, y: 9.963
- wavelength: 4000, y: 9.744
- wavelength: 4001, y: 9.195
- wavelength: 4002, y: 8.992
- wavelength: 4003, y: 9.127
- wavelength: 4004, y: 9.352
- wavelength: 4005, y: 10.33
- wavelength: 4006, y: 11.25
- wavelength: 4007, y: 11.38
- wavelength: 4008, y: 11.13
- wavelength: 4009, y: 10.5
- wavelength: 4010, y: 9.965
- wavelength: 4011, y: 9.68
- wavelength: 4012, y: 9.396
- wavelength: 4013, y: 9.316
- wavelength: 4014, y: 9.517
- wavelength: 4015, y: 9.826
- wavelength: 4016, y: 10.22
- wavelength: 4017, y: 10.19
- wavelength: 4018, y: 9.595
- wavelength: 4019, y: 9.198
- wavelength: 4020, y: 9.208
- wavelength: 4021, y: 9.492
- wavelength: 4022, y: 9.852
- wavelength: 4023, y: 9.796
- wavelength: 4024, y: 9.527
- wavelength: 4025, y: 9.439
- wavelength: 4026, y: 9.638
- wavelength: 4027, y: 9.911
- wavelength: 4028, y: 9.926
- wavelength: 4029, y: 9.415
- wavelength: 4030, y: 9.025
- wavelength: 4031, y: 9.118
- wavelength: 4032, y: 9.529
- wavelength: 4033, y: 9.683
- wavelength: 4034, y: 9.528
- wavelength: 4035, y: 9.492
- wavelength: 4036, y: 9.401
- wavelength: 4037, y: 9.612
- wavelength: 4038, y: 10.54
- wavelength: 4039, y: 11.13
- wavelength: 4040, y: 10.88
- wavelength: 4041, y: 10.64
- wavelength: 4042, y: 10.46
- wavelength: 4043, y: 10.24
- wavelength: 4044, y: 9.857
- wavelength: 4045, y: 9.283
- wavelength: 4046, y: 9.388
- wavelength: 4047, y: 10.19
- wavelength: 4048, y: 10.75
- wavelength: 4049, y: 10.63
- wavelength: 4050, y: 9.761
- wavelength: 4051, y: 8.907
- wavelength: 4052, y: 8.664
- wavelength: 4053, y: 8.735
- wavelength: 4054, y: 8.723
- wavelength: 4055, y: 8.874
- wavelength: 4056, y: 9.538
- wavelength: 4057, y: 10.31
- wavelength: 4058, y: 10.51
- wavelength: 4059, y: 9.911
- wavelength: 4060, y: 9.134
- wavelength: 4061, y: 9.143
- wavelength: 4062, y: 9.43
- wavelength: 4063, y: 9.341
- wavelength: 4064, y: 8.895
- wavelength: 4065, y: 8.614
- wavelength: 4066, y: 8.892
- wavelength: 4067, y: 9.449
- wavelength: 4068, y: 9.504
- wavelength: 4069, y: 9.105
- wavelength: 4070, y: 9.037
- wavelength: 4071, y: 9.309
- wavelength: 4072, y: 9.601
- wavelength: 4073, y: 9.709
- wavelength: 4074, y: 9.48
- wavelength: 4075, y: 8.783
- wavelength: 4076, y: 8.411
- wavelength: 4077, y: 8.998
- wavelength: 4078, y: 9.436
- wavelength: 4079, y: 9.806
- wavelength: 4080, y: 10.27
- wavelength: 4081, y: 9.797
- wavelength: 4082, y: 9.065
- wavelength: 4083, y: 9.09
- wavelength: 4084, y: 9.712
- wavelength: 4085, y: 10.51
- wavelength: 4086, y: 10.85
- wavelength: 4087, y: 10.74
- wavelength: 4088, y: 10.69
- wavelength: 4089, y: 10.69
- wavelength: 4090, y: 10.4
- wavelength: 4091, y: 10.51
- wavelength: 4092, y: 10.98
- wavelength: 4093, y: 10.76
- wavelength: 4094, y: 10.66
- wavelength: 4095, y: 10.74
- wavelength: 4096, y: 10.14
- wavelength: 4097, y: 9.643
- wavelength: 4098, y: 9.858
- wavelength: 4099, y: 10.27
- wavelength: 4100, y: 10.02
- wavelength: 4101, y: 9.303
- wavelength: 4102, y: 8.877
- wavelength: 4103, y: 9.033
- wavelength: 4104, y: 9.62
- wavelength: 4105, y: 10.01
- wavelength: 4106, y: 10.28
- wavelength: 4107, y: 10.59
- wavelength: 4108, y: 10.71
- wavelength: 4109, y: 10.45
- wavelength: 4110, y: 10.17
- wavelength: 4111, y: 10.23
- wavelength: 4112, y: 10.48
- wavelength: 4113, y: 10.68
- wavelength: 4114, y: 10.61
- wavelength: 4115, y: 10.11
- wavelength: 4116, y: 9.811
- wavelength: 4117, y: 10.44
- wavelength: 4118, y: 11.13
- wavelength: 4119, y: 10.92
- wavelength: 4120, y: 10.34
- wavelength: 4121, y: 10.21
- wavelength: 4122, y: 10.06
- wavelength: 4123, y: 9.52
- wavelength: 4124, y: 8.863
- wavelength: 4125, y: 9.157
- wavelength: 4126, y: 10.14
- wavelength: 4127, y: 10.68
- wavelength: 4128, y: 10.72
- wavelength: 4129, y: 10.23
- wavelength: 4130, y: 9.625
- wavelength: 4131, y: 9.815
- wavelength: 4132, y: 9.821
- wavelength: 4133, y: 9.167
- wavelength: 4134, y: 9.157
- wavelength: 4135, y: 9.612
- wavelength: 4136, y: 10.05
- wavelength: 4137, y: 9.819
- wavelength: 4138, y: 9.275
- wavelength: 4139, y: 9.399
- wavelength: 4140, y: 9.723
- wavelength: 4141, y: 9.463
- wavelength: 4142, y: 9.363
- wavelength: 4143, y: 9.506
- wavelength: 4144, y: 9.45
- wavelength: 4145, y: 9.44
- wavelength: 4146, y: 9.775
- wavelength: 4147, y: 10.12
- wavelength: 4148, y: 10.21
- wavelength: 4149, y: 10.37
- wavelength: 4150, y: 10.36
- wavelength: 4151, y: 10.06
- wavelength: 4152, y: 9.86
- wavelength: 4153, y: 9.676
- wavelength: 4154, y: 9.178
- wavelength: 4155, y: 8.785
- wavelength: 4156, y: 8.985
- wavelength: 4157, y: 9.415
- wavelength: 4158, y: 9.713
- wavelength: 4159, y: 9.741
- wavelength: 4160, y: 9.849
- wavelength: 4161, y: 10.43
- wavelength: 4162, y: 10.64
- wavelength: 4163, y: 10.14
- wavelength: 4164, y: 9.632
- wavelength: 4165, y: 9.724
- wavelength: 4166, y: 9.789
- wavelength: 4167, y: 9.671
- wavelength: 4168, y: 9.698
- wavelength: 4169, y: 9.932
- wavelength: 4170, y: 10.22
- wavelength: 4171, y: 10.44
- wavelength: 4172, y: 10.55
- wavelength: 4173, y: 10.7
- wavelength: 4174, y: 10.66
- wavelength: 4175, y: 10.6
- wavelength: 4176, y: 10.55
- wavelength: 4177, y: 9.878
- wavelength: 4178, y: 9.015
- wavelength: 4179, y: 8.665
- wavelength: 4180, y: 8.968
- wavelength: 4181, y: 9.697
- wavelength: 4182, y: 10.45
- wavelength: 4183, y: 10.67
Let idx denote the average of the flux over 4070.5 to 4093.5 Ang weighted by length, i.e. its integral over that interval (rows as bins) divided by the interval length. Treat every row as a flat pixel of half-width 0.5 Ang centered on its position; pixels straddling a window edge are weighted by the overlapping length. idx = 9.9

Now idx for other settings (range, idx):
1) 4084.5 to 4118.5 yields 10.3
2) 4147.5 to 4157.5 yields 9.7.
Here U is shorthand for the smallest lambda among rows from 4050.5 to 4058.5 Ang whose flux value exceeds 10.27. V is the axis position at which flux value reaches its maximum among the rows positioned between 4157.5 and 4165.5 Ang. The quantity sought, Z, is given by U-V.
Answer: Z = -105 Ang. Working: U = 4057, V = 4162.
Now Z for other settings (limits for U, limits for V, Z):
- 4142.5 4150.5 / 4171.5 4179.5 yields -24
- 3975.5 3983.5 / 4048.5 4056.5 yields -73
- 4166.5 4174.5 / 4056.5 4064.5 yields 113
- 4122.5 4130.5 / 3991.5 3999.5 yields 131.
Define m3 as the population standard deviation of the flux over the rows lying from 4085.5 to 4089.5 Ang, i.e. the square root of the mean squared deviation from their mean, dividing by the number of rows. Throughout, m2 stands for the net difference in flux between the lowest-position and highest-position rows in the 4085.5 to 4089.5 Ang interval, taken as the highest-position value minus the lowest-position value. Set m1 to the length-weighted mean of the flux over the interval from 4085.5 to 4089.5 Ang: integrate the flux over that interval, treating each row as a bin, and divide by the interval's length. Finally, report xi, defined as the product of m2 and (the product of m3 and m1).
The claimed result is 0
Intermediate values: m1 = 10.7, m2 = -0.2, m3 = 0.07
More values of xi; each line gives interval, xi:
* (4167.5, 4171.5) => 2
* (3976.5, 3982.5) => 10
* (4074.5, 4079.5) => 5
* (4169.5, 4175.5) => 1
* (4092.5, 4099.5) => -2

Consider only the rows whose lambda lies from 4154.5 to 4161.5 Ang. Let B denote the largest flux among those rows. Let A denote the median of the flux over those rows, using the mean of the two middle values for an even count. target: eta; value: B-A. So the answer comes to 0.7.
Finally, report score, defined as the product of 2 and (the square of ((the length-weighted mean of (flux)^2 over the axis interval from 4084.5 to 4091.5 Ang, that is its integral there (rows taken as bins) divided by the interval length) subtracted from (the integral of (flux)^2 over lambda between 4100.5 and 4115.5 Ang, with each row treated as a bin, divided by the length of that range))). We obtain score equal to 245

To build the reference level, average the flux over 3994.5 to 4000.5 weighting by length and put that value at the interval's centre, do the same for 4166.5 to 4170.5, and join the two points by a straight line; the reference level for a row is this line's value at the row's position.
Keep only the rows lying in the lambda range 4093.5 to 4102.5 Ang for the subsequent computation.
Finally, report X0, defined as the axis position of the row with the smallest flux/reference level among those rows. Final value 4102 Ang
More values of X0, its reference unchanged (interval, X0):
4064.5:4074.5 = 4065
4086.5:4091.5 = 4090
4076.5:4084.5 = 4077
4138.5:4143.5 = 4142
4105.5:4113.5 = 4110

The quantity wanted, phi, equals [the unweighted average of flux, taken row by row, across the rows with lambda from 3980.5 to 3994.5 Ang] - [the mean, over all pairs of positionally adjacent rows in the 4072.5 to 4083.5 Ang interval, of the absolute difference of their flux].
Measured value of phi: 9.7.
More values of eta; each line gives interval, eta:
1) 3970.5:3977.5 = 0.6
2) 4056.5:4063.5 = 1.1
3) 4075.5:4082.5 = 0.8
